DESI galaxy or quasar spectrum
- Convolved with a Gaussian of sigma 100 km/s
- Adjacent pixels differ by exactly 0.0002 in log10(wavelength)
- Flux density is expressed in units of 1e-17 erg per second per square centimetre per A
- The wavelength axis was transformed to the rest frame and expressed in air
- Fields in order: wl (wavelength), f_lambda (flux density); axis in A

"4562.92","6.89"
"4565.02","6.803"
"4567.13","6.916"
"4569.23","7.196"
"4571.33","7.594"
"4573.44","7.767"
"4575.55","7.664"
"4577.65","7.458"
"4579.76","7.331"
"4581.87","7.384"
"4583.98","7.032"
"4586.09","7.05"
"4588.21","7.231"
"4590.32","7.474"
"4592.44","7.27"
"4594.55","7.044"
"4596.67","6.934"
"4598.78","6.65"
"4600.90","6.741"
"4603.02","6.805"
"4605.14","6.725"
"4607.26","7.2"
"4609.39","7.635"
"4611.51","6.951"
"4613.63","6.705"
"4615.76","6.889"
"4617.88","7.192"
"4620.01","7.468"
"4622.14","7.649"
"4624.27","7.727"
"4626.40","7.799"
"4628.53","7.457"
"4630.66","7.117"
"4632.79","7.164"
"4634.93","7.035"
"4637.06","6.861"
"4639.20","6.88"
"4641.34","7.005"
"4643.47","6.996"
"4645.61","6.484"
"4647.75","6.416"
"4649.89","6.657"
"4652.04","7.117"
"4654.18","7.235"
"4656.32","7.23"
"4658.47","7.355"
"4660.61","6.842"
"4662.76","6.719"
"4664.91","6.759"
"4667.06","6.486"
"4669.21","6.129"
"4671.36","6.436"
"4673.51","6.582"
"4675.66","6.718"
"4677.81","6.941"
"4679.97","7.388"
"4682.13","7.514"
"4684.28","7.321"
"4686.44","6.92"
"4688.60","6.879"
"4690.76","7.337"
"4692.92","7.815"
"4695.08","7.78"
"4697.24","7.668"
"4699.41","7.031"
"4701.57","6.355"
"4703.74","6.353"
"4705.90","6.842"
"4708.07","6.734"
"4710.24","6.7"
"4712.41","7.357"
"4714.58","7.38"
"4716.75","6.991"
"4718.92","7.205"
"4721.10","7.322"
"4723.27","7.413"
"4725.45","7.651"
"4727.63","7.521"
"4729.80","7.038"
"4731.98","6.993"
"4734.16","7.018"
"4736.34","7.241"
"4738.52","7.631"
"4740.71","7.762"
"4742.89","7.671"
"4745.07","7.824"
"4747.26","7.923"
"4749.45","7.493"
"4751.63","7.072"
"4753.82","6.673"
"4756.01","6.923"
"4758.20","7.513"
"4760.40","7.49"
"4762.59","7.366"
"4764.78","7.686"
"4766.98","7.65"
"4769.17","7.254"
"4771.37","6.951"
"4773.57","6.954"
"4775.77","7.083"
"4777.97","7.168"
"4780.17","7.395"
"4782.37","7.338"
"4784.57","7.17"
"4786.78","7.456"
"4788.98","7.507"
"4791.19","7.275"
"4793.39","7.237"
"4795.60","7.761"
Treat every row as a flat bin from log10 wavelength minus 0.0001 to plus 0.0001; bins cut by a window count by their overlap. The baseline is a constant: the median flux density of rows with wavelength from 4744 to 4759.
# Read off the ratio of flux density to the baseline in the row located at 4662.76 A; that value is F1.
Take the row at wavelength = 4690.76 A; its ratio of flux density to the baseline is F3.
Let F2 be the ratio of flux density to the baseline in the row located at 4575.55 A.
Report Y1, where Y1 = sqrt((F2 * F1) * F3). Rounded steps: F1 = 0.90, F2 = 1.02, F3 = 0.98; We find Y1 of 0.95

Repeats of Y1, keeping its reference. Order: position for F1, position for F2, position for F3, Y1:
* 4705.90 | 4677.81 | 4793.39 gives 0.90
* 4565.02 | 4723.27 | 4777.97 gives 0.93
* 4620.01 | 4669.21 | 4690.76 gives 0.89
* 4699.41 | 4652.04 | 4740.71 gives 0.96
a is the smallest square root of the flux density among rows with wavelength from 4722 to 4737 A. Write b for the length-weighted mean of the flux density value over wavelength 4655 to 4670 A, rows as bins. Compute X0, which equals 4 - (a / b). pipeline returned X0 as 3.612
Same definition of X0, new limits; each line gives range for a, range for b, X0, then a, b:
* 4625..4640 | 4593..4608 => 3.619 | 2.62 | 6.88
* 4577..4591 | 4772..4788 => 3.633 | 2.65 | 7.22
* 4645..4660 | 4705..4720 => 3.640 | 2.53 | 7.03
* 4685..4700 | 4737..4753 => 3.655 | 2.62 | 7.60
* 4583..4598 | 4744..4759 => 3.641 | 2.63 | 7.34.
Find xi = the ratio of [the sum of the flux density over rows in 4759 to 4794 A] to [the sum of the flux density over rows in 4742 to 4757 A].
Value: 2.3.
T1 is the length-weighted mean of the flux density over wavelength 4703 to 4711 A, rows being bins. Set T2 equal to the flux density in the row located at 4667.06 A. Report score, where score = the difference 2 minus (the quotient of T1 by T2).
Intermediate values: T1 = 6.7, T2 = 6.486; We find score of 0.97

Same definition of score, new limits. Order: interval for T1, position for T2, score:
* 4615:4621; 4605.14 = 0.93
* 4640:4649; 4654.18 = 1.07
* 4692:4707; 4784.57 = 1.01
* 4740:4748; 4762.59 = 0.94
